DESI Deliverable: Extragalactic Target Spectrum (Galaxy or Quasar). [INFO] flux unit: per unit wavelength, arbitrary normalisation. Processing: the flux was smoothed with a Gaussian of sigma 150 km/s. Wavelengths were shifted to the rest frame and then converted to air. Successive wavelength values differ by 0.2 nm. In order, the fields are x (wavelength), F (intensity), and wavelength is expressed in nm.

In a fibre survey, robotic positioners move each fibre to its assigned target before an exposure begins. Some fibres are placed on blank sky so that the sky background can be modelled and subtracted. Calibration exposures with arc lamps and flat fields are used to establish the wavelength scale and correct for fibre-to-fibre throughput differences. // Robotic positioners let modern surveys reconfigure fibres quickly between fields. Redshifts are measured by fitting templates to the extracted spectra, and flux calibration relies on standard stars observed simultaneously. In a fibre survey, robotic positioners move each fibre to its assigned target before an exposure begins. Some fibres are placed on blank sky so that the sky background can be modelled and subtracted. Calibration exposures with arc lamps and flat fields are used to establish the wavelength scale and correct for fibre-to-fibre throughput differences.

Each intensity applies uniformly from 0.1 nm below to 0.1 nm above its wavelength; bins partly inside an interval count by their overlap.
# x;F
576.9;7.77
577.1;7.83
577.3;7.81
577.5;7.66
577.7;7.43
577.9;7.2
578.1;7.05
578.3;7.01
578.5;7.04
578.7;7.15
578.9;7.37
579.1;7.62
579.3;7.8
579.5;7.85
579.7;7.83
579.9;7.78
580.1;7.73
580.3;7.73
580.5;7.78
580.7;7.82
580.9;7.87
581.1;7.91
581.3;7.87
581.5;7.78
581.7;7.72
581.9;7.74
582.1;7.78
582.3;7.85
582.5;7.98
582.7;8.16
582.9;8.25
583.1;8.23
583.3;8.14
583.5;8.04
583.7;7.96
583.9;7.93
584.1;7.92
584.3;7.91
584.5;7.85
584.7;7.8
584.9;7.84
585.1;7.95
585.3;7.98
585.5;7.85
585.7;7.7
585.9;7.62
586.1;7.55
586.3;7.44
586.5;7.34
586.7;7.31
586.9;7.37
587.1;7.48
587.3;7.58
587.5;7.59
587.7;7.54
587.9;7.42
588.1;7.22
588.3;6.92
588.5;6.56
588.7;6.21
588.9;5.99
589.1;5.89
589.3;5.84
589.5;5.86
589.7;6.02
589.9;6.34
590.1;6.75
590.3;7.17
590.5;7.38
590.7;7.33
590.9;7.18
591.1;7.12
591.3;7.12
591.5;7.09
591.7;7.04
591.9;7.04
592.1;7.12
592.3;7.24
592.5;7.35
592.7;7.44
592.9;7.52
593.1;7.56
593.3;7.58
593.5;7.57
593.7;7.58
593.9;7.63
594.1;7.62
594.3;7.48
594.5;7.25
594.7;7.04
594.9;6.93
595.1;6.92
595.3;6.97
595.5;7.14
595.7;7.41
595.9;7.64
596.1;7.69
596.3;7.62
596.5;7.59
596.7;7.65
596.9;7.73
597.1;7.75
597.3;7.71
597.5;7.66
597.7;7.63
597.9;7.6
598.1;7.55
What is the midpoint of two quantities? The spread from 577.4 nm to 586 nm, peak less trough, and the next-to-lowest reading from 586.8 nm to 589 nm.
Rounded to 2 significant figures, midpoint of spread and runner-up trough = 3.7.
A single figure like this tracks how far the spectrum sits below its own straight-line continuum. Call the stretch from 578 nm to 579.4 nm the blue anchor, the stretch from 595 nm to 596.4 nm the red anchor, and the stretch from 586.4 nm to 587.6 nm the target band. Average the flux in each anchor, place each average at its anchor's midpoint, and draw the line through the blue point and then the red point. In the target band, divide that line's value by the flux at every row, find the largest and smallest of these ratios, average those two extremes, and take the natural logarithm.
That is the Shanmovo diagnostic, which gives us -0.018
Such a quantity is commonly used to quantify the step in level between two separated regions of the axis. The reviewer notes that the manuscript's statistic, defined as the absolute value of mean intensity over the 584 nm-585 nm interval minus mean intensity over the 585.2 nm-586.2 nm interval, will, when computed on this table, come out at 0.12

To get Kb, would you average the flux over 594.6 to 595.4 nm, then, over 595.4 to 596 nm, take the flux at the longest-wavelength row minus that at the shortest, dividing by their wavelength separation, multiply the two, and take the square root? 2.95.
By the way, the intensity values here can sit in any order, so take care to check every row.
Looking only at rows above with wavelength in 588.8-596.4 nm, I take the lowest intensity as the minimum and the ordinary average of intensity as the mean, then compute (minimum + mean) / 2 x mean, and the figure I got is 46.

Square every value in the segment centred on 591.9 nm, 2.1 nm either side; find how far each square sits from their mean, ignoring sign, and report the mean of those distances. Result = 3.4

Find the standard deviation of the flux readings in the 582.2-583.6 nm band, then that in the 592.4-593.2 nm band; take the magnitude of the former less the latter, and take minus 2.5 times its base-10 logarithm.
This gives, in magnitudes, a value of 3.2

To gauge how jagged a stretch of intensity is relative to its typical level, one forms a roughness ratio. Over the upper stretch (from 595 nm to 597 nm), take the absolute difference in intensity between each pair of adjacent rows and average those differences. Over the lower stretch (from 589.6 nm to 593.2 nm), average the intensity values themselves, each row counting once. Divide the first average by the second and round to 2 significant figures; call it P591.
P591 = 0.016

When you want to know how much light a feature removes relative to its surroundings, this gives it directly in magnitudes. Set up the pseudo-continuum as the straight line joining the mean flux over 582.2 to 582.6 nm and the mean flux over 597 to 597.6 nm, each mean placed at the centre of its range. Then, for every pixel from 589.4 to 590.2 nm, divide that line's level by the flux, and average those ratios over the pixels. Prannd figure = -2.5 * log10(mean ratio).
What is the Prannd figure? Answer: -0.25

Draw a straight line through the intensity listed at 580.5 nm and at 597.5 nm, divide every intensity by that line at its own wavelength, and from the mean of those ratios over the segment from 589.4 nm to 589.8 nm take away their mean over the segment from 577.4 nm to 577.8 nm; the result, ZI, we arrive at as -0.20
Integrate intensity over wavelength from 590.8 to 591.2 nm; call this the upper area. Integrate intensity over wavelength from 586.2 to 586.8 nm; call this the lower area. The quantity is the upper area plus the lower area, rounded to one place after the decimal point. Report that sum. 7.3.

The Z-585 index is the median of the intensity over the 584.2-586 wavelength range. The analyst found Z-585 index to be 7.85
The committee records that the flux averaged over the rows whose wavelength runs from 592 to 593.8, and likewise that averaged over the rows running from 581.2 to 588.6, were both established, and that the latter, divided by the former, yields 1.04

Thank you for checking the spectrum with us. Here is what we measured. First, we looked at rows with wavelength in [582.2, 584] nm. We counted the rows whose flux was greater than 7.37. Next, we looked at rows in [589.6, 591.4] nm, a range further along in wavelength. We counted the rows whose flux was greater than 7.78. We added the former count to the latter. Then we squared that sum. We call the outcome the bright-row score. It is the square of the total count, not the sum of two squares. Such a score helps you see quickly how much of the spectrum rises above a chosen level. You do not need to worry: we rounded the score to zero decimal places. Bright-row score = 81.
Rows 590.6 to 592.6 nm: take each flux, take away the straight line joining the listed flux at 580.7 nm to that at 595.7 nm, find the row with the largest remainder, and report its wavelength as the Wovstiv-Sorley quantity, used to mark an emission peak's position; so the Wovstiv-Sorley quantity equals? 592.5 nm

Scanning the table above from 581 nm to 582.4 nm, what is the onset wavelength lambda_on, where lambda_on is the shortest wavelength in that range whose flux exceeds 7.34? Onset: 581.1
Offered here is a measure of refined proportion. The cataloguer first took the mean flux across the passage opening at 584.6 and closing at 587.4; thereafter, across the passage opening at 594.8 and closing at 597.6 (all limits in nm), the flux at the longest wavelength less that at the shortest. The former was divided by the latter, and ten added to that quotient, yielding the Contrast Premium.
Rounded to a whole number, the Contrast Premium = 20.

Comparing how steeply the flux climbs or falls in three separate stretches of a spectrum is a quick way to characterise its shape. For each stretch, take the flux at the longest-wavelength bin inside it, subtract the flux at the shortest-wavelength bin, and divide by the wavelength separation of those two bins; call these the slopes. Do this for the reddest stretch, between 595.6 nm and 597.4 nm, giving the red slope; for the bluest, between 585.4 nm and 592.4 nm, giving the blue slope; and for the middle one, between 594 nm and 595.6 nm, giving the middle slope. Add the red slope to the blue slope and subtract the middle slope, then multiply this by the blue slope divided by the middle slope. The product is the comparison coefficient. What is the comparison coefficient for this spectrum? 0.12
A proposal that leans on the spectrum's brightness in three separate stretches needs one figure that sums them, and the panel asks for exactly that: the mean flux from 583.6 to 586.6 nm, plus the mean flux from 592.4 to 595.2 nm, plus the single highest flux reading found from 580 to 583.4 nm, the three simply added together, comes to 23.4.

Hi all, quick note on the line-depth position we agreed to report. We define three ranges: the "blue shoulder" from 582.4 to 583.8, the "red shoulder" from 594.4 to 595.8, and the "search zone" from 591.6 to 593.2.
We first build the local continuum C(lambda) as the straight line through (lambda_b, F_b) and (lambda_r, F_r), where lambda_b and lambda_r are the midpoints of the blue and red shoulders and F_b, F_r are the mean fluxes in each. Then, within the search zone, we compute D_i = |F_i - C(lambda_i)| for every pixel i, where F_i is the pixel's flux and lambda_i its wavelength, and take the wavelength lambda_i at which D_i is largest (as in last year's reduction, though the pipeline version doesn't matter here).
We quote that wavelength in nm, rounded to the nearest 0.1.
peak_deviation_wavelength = 591.7 nm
